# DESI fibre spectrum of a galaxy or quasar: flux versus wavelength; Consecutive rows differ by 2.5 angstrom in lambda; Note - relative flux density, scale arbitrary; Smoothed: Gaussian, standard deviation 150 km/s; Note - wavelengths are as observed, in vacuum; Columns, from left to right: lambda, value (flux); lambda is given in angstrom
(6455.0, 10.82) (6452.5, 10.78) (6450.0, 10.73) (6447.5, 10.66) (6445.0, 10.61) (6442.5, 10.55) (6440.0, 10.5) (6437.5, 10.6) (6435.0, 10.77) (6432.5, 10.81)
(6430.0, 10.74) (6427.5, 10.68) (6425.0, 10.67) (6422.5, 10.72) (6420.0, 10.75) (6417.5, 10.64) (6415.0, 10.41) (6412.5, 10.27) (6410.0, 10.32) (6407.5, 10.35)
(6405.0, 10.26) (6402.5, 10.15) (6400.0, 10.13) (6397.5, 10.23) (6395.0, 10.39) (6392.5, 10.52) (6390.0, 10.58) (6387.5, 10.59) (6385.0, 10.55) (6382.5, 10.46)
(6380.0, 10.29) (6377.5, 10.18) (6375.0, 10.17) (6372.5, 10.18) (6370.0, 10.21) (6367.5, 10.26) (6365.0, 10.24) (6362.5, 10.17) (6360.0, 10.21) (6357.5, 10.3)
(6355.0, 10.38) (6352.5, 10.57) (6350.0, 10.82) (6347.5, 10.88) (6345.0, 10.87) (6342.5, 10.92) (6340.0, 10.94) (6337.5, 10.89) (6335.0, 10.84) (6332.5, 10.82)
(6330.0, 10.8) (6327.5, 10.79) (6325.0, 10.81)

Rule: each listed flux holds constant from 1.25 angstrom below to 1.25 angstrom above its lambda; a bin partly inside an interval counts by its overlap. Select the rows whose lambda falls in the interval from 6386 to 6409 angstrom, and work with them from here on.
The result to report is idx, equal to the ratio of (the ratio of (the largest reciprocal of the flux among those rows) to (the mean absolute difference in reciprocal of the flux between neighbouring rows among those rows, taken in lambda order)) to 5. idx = 25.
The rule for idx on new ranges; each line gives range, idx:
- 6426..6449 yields 29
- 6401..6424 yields 22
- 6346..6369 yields 22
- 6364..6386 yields 34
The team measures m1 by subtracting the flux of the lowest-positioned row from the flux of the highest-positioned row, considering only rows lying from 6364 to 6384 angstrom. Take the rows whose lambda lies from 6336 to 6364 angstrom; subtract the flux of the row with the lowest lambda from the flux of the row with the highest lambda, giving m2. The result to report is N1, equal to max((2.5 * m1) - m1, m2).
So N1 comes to 0.3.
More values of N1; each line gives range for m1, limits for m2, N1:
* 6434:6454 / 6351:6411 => 0.0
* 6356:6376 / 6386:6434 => 0.2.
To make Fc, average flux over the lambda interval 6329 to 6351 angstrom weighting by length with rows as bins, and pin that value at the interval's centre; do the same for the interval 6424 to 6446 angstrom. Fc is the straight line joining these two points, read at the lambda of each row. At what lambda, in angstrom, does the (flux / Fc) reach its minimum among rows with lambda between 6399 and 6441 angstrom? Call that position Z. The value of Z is 6400.0 angstrom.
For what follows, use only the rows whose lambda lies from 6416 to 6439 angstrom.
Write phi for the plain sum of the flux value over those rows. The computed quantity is 96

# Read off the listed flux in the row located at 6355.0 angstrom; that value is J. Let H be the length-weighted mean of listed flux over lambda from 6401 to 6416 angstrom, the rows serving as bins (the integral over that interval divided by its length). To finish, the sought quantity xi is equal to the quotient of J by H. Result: 1.01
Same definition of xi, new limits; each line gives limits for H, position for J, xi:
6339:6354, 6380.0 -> 0.95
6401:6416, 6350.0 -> 1.05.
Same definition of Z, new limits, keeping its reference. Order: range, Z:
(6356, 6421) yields 6362.5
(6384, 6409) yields 6400.0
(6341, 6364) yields 6362.5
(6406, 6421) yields 6412.5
